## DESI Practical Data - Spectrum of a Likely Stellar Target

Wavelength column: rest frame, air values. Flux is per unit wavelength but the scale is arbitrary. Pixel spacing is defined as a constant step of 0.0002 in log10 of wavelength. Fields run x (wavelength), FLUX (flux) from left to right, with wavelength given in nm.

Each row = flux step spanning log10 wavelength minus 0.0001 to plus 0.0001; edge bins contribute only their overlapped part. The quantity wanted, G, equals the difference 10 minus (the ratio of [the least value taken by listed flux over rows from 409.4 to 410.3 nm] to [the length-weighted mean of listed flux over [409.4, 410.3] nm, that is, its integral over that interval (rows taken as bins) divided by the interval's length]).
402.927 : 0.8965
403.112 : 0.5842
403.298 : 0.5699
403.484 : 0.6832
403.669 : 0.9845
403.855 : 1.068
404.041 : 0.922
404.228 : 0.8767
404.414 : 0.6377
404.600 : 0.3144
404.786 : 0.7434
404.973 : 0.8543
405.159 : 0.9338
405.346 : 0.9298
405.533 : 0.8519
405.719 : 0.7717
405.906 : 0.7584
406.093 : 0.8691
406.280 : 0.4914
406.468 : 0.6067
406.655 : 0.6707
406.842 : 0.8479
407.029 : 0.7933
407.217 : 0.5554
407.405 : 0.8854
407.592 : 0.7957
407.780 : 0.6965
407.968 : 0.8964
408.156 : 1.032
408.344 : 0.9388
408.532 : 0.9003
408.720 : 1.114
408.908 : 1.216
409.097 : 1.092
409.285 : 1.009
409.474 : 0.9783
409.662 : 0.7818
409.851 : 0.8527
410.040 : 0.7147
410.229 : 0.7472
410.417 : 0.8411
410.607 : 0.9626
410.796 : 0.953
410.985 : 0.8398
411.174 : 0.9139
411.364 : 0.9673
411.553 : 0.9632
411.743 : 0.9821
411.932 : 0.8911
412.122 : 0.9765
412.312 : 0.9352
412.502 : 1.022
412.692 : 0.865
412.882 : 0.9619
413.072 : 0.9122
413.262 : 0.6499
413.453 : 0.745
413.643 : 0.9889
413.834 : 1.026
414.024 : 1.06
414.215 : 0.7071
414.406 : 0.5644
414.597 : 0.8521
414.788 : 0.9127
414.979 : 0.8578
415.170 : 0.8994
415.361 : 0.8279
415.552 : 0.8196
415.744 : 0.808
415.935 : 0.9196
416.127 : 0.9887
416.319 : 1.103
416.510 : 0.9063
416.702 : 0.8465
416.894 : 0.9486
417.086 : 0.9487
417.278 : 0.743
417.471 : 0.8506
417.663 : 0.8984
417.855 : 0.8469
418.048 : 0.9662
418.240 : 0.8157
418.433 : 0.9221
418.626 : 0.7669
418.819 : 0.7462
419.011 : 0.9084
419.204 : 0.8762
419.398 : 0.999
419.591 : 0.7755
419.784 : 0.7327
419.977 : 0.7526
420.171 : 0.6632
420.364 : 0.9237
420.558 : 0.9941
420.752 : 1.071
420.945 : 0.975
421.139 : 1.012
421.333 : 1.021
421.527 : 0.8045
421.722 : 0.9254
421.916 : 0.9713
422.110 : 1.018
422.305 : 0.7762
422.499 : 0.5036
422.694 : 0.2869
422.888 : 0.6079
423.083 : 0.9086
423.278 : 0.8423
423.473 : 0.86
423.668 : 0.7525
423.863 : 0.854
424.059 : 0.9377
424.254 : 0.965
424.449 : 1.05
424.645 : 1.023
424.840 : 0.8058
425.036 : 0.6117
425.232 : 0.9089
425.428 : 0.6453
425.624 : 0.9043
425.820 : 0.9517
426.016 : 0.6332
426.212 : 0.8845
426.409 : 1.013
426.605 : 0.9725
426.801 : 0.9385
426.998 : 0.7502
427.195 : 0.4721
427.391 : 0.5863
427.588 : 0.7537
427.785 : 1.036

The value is 9.12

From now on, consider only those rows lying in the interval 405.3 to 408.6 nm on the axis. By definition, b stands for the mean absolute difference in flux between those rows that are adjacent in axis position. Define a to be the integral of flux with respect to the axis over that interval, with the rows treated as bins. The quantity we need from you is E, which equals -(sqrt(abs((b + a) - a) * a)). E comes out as -0.594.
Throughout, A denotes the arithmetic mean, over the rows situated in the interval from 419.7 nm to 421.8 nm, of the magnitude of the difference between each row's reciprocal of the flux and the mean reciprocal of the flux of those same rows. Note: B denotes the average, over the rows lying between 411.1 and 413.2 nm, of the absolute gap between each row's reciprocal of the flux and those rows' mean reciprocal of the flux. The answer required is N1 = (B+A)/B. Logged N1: 4.8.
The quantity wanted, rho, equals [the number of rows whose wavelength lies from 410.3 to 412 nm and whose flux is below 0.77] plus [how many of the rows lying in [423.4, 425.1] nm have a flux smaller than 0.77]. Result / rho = 2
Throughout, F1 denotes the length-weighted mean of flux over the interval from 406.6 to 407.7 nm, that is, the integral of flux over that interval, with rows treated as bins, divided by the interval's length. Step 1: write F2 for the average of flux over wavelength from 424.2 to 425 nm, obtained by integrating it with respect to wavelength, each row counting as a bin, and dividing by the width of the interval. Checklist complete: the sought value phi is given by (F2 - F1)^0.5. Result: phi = 0.42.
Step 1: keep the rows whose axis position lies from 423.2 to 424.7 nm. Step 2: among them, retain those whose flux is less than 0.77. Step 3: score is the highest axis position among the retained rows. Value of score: 423.668 nm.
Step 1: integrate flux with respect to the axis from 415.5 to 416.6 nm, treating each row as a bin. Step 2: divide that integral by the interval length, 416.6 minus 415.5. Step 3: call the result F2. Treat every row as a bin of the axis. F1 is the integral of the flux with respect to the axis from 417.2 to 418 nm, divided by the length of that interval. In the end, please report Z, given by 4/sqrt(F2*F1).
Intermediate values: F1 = 0.84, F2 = 0.93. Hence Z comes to 4.52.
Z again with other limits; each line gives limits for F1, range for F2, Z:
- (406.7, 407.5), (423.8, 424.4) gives 4.73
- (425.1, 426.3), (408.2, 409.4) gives 4.34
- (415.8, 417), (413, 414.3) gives 4.40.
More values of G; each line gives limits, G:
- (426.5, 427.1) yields 9.15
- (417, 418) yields 9.14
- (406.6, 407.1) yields 9.14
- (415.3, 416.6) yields 9.11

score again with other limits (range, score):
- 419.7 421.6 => 420.171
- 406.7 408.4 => 407.780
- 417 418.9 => 418.819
